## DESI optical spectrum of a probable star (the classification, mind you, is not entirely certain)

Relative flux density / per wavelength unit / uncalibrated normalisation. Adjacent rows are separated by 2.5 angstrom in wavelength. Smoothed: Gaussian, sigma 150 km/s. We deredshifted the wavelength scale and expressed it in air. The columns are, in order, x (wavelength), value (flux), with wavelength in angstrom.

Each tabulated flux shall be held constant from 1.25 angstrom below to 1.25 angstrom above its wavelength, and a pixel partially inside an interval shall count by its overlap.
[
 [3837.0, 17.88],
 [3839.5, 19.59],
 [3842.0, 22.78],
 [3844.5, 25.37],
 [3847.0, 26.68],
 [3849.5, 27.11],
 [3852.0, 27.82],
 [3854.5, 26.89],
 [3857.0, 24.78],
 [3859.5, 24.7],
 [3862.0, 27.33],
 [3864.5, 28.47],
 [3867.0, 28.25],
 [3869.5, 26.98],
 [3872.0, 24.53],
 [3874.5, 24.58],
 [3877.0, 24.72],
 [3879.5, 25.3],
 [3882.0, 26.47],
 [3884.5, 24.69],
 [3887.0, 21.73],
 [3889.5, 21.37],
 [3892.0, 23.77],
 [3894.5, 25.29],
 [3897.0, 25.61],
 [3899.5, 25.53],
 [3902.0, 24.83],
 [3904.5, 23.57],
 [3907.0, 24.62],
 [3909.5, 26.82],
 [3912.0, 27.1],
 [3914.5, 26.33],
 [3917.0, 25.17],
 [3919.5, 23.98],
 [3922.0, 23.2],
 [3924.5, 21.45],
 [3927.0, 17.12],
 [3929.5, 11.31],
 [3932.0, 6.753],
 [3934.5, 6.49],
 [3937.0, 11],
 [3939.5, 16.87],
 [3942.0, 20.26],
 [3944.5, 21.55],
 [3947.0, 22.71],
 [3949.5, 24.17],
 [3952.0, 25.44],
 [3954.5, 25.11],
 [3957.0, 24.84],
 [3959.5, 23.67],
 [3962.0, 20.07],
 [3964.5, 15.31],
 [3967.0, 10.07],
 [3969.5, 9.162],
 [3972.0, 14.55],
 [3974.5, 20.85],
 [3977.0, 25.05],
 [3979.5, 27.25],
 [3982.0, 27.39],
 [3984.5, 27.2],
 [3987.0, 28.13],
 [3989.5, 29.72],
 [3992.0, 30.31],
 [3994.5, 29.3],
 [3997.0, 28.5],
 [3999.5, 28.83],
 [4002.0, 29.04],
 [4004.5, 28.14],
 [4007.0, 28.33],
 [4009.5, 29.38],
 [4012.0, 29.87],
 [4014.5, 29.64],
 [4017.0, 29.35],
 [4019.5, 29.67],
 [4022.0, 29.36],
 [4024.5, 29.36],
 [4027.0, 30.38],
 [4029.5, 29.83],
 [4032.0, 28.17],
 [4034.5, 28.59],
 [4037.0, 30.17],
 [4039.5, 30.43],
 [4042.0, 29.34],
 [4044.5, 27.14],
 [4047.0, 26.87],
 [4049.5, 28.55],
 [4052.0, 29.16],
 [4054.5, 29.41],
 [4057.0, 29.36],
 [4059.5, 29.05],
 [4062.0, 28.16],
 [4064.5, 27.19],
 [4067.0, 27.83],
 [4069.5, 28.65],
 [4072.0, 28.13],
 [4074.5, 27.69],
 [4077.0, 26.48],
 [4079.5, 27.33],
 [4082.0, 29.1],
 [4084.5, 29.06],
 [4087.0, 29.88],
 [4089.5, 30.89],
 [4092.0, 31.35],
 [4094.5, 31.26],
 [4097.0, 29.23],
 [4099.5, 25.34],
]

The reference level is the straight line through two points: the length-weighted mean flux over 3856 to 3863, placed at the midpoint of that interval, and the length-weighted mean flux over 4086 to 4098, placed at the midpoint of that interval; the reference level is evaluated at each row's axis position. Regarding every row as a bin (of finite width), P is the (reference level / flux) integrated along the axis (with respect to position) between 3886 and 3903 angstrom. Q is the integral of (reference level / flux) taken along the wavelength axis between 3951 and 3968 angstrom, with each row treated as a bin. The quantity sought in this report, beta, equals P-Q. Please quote -6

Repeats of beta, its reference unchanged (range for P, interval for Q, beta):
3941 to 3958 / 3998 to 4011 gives 7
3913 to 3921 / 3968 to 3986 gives -19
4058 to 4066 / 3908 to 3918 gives -2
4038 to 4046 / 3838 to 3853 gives -7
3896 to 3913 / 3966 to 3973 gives 0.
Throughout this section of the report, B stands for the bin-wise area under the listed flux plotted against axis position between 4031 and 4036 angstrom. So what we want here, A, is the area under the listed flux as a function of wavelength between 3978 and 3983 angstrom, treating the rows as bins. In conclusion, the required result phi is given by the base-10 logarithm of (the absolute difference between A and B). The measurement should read 0.81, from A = 136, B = 142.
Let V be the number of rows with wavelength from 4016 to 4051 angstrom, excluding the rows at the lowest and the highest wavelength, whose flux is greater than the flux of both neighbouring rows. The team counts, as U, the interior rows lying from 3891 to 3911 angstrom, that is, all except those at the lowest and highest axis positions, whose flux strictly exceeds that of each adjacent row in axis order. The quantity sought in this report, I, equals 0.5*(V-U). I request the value 1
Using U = 1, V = 3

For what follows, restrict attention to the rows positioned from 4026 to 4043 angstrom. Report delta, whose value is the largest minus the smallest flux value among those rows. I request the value 2.3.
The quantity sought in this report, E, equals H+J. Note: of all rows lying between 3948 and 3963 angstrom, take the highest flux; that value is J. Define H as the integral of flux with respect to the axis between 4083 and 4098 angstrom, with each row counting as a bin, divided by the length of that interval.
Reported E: 56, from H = 30.3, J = 25.44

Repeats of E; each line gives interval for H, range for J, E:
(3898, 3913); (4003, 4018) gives 55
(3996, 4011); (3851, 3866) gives 57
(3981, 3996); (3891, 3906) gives 54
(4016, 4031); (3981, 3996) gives 60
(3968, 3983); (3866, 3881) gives 49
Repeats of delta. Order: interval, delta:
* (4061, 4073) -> 1.5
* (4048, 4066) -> 2.2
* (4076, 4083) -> 2.6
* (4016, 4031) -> 1.0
